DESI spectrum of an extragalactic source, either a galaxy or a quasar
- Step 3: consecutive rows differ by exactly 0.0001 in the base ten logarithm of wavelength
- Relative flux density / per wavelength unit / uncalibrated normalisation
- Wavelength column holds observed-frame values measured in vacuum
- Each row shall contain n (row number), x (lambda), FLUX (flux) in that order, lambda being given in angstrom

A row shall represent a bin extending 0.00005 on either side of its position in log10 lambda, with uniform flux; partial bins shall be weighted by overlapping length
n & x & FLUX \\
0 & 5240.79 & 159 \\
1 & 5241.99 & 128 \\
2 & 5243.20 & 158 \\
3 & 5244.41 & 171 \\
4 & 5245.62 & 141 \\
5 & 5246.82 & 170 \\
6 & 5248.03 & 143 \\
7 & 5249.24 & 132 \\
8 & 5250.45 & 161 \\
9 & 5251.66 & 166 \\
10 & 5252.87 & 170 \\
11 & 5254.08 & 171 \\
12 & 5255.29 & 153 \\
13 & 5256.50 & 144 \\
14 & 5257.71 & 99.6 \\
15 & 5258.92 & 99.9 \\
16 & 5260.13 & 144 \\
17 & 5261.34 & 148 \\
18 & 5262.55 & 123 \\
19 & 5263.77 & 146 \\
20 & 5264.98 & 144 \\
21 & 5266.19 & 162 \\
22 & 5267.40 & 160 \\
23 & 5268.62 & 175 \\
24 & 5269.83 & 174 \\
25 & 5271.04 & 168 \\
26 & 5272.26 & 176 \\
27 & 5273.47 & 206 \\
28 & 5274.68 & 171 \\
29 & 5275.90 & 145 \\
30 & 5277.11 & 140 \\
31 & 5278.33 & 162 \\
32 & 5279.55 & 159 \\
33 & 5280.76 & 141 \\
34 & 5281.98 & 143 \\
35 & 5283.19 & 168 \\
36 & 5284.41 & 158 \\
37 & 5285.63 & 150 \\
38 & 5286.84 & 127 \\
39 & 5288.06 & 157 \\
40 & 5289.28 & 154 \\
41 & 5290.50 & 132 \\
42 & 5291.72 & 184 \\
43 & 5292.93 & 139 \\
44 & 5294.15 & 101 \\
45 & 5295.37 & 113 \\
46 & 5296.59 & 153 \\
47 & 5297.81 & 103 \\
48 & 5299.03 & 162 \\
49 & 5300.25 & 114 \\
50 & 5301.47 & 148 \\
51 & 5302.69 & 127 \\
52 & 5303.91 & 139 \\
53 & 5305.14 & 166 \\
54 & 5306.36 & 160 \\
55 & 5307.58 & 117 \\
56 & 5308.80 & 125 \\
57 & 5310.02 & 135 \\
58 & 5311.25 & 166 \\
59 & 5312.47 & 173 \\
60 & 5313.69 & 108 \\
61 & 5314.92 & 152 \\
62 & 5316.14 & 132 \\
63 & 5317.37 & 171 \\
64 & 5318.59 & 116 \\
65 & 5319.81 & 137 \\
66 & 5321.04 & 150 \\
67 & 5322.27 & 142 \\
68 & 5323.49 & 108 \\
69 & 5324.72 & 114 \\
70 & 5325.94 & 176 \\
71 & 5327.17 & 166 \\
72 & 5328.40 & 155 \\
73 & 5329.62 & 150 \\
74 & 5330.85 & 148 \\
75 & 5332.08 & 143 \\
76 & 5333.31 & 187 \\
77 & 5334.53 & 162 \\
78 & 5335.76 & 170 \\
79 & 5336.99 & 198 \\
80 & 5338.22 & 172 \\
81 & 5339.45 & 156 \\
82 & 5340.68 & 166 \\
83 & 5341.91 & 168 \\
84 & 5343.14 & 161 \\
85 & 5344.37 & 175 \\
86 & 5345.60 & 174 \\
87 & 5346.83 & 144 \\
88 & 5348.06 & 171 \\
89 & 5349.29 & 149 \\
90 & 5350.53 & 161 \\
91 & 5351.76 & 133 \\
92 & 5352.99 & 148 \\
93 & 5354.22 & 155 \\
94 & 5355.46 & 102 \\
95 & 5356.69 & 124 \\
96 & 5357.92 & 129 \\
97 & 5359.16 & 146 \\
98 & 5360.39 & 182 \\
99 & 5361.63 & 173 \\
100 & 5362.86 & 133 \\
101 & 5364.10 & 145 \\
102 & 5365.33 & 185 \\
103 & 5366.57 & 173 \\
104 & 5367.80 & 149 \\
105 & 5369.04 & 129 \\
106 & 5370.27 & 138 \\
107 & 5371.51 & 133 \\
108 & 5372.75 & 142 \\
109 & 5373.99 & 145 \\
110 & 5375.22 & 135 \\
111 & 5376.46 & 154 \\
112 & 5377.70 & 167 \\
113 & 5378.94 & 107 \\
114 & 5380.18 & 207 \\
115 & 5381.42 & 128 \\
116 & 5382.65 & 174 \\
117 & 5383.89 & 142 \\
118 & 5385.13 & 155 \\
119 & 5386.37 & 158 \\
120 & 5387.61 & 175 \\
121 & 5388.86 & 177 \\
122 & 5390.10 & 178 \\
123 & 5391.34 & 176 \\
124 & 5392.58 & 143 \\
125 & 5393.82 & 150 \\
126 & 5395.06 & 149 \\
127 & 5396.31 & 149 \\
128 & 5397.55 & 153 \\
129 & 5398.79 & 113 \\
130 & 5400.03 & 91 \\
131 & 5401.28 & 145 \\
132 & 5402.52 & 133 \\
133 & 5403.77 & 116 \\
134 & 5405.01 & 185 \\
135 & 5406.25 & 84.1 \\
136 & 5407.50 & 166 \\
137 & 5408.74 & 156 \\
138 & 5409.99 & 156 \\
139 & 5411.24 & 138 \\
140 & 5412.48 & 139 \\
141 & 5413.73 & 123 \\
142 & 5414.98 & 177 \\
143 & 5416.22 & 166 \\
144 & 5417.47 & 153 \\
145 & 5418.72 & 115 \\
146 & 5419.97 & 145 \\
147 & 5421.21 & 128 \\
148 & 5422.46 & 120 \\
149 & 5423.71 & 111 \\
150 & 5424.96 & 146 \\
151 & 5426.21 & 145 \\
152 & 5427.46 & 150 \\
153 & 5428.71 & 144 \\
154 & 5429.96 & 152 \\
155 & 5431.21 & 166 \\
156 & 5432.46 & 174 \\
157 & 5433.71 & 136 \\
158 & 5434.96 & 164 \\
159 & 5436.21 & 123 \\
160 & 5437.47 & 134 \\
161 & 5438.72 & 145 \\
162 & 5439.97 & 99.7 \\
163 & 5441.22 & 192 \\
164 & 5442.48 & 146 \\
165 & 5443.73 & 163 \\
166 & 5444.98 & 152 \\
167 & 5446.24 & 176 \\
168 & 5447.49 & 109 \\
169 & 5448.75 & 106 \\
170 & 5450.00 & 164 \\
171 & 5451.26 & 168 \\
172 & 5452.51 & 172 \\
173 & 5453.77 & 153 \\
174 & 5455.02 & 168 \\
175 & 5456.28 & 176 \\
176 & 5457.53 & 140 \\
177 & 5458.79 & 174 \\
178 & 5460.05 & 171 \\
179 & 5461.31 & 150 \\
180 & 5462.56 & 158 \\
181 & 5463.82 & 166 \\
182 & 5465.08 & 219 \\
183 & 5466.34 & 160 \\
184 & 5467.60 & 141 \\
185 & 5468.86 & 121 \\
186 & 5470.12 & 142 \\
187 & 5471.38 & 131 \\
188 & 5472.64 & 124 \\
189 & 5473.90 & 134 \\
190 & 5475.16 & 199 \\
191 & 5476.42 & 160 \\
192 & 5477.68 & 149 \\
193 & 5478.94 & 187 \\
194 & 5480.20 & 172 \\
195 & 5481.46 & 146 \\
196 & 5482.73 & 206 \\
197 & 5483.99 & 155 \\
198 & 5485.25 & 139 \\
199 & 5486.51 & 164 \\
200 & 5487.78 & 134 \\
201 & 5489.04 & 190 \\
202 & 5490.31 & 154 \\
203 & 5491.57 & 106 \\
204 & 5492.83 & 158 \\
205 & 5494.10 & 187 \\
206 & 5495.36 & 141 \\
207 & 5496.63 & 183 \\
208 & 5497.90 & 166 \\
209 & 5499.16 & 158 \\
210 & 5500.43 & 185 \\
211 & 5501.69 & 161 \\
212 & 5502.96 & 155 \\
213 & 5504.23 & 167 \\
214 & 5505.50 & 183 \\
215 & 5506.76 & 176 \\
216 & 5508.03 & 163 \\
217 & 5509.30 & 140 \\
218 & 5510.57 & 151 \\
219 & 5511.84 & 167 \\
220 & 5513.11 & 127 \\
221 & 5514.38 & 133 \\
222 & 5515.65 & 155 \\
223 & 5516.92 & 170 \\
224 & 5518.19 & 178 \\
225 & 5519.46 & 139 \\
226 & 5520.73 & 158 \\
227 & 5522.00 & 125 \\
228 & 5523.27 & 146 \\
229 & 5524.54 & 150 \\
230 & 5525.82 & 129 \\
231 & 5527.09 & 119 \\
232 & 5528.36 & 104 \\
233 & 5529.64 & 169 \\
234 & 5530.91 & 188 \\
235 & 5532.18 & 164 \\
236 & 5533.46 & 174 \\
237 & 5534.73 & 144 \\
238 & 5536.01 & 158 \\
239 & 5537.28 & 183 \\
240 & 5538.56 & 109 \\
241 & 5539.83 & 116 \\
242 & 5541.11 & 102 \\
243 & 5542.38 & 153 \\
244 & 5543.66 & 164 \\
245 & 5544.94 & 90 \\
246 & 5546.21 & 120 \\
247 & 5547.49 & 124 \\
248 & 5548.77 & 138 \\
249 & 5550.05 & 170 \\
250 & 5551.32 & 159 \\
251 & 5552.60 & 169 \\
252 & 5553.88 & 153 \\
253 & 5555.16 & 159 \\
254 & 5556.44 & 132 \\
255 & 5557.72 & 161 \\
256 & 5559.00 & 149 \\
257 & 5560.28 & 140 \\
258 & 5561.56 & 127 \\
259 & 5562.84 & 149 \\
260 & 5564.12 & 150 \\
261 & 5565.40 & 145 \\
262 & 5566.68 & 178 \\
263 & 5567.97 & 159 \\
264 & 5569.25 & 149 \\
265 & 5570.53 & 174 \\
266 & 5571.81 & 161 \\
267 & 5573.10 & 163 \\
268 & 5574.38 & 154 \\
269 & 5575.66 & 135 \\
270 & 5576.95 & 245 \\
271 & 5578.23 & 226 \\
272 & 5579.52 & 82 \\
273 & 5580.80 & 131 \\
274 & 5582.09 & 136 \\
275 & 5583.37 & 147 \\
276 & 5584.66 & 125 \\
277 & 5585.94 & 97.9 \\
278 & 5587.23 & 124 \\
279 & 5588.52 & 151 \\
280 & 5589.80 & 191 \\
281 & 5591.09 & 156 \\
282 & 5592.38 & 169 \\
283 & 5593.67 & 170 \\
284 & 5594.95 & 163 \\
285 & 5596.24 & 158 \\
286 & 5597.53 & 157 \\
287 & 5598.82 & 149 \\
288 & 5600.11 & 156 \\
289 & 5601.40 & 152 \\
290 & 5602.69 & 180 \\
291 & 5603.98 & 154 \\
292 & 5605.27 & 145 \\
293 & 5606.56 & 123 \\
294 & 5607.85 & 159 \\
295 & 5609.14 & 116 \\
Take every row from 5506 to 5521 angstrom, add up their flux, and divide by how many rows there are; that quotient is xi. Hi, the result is 155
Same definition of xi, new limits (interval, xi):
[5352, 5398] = 152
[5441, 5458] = 156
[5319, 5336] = 151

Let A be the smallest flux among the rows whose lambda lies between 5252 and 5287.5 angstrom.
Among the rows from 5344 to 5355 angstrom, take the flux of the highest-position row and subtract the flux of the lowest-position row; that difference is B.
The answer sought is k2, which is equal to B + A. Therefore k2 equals 80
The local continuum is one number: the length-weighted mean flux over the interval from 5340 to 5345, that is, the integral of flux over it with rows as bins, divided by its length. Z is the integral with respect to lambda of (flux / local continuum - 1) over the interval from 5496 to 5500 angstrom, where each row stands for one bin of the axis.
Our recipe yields 0.1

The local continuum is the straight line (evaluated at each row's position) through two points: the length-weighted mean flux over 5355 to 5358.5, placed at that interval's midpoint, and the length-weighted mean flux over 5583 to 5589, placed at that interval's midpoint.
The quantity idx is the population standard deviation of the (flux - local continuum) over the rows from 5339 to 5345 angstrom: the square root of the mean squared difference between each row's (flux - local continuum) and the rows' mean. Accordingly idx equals 6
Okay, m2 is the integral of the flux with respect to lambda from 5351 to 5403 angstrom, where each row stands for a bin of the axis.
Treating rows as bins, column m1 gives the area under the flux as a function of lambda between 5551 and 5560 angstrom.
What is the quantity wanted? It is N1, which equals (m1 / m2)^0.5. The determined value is 0.4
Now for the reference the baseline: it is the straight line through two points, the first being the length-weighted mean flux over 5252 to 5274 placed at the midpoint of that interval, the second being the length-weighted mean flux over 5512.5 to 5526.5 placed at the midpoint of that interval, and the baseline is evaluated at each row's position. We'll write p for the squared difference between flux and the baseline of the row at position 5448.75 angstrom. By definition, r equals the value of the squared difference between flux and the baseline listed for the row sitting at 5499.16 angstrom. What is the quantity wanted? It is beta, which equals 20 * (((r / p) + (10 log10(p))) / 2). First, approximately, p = 1790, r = 123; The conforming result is 326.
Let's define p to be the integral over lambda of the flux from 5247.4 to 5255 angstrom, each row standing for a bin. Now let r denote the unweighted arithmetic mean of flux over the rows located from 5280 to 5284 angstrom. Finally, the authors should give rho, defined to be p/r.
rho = 7.9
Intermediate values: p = 1193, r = 151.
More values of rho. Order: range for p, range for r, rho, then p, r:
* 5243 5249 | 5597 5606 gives 6.0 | 930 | 156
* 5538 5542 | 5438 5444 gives 3.0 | 448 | 149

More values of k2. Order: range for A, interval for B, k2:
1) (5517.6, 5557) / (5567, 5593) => 100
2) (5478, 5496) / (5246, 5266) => 80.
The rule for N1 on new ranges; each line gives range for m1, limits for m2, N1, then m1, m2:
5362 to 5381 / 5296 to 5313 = 1.1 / 2841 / 2411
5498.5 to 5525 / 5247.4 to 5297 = 0.7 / 4150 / 7455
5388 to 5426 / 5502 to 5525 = 1.2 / 5430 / 3559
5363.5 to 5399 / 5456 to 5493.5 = 1.0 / 5439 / 5902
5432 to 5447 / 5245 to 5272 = 0.7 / 2247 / 4052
